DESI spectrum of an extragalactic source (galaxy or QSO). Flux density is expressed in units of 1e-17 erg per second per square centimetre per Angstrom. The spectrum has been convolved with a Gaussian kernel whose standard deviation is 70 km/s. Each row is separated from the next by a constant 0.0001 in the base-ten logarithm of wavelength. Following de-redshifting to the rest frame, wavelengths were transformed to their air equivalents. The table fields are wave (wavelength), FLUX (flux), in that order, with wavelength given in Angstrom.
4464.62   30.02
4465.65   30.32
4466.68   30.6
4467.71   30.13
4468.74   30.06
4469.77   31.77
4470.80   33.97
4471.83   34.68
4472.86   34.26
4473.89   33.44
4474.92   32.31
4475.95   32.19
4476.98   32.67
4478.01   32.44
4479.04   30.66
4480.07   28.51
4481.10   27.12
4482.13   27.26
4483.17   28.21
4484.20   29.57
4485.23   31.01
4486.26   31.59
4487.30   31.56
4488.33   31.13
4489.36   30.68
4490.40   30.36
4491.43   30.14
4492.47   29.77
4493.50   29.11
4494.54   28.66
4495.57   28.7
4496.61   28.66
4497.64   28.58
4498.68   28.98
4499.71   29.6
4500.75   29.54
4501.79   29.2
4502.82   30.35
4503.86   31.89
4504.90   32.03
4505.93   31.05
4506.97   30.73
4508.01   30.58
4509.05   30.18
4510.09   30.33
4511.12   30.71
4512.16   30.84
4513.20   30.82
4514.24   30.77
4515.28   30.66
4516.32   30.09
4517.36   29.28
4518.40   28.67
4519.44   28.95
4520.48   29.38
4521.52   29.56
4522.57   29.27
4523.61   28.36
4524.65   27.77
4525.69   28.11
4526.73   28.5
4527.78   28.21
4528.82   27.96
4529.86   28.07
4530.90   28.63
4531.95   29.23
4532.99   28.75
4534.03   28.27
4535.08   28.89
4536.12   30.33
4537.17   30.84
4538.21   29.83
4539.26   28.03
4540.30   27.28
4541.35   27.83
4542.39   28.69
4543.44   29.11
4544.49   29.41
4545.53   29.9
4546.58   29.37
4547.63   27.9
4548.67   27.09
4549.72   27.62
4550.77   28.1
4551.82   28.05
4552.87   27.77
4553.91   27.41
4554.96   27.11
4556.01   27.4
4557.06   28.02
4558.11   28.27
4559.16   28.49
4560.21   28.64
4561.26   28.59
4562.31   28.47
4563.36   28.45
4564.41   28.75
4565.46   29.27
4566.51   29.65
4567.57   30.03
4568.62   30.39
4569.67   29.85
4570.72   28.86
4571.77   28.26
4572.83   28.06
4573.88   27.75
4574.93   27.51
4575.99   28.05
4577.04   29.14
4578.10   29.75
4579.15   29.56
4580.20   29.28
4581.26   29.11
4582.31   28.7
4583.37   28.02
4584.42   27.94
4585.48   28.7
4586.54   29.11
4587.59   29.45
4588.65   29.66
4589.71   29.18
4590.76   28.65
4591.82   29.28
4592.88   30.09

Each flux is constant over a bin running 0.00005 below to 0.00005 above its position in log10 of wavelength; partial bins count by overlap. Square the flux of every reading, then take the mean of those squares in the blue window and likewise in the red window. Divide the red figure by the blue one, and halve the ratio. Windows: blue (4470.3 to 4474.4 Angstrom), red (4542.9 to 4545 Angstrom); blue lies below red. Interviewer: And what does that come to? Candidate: 0.37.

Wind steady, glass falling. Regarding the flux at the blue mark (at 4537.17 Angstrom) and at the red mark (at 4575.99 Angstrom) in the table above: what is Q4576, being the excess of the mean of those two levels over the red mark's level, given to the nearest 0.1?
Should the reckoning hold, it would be 1.4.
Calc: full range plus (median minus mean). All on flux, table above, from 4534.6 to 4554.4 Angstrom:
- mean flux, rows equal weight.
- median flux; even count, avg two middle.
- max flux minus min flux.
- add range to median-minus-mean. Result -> 3.2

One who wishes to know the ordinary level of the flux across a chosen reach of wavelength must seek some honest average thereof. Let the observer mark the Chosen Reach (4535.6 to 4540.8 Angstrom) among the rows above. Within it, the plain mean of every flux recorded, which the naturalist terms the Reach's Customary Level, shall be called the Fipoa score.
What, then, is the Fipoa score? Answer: 29.3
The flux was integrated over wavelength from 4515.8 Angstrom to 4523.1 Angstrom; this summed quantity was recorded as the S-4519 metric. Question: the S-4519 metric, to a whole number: 214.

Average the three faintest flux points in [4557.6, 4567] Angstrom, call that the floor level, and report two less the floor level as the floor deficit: -26.4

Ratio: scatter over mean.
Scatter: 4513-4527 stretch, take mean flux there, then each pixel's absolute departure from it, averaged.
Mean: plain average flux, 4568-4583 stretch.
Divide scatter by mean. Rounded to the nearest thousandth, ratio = 0.027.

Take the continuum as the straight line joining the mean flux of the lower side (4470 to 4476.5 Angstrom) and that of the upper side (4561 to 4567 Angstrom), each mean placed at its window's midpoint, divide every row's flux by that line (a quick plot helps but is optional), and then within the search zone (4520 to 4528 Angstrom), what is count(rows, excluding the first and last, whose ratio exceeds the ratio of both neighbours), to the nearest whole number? 2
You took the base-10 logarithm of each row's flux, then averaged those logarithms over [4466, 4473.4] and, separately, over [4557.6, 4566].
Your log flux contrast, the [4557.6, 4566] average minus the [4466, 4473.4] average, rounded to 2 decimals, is -0.05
